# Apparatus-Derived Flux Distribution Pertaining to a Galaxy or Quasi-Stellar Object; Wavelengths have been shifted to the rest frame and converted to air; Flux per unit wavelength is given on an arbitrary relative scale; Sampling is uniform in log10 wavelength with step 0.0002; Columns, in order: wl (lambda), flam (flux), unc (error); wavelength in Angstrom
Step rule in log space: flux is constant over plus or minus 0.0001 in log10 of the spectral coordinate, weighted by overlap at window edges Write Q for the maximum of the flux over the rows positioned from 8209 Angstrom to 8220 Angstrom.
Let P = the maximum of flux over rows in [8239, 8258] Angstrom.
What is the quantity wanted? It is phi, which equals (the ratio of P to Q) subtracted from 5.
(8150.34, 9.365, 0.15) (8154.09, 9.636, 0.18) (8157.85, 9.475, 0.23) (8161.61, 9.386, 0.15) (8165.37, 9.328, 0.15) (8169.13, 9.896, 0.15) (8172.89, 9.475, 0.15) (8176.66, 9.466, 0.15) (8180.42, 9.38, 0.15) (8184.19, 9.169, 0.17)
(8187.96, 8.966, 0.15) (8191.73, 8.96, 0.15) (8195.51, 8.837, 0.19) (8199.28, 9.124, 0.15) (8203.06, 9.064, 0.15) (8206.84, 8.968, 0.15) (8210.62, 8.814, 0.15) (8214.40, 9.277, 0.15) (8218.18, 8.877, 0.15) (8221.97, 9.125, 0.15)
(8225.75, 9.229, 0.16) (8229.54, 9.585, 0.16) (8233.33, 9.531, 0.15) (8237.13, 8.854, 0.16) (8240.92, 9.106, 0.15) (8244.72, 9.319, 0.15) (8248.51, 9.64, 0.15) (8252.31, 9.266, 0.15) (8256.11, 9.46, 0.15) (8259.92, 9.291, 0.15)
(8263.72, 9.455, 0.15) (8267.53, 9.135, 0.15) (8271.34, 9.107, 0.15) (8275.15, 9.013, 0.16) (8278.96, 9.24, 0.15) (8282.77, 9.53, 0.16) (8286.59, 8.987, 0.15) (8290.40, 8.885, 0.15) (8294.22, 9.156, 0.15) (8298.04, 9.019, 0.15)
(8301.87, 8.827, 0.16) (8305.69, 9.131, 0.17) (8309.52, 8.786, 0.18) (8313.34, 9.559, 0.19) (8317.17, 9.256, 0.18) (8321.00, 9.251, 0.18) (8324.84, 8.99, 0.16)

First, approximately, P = 9.64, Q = 9.277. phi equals 3.96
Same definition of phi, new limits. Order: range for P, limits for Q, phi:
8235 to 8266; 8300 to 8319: 3.99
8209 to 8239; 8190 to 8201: 3.95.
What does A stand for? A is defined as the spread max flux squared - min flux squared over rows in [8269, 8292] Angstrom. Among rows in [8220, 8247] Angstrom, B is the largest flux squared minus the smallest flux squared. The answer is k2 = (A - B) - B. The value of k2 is -15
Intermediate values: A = 12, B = 13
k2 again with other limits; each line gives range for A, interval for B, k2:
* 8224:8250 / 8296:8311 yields 2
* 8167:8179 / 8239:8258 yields -12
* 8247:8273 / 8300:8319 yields -18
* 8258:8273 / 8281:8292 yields -17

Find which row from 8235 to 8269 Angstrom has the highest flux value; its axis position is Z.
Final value 8248.51 Angstrom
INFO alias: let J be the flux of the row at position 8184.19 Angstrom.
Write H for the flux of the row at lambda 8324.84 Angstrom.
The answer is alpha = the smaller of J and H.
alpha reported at 8.99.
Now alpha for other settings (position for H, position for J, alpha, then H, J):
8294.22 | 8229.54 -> 9.16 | 9.156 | 9.585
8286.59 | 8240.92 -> 8.99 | 8.987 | 9.106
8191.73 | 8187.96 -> 8.96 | 8.96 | 8.966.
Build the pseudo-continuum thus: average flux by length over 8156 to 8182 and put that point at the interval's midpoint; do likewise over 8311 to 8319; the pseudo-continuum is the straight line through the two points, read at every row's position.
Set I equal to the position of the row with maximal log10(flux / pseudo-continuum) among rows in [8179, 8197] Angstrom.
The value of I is 8180.42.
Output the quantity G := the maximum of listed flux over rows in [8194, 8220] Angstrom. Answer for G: 9.277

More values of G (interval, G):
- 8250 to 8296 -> 9.53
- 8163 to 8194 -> 9.896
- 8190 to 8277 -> 9.64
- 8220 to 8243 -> 9.585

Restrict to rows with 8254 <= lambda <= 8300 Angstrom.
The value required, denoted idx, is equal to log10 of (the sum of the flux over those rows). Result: 2.04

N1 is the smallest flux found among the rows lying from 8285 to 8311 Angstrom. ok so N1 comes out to 8.786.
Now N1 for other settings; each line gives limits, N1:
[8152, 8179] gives 9.328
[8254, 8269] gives 9.135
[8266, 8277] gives 9.013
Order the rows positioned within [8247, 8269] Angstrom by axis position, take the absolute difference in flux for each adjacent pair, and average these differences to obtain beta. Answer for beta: 0.24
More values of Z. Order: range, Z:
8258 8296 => 8282.77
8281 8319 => 8313.34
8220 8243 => 8229.54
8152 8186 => 8169.13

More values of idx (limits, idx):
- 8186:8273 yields 2.32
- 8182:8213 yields 1.86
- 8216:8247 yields 1.87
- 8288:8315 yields 1.80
